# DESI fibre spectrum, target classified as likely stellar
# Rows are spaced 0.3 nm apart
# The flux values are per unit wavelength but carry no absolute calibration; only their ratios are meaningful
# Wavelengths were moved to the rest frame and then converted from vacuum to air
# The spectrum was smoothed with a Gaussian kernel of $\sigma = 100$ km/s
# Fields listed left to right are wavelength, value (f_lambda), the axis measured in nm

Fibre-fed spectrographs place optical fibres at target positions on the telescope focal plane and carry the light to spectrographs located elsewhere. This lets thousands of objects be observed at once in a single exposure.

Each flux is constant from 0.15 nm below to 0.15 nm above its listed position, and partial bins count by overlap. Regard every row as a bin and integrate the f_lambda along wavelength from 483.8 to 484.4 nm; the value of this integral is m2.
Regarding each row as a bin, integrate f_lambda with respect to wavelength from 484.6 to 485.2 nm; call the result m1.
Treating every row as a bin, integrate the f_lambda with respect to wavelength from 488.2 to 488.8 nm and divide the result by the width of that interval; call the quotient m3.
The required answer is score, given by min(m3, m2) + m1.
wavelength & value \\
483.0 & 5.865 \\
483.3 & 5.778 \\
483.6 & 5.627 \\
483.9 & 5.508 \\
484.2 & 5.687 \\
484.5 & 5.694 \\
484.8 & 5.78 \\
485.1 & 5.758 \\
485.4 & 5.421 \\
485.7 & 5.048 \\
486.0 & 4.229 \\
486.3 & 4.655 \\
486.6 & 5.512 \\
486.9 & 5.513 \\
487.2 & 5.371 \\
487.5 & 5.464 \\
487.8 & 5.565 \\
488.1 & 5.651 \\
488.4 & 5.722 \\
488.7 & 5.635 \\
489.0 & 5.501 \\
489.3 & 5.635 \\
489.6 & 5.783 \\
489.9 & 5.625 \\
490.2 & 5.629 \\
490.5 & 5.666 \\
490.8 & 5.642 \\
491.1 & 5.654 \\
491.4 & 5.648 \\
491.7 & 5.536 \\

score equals 6.83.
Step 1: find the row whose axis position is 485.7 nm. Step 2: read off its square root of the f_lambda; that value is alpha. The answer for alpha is 2.25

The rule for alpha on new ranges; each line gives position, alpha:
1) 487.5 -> 2.34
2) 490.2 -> 2.37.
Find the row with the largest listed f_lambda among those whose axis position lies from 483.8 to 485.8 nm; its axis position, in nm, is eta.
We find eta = 484.8 nm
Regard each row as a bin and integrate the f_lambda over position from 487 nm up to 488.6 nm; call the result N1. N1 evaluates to 9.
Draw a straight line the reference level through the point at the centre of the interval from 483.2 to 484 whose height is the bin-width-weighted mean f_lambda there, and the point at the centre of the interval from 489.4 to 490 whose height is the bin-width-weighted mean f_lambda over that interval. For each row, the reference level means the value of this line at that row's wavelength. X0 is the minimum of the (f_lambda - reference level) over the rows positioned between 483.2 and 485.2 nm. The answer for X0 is -0.13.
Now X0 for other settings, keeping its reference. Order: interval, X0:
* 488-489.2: -0.20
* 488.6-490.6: -0.20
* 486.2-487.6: -1.01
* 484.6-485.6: -0.24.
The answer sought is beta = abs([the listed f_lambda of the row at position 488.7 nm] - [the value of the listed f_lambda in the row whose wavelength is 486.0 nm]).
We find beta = 1.4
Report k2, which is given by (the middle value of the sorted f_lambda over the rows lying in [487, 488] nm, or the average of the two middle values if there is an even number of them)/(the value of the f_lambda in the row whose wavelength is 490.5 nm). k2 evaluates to 0.96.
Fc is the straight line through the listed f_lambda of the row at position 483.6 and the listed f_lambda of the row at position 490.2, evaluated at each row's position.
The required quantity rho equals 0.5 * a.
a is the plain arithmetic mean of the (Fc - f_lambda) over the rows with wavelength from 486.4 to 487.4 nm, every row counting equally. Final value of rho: 0.08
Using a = 0.16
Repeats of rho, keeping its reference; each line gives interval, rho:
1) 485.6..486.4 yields 0.49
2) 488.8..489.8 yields -0.01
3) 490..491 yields -0.01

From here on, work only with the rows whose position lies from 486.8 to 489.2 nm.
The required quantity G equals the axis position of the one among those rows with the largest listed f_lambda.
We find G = 488.4 nm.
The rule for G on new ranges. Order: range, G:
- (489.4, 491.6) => 489.6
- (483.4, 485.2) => 484.8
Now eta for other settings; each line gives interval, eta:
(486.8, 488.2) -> 488.1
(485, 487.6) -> 485.1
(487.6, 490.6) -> 489.6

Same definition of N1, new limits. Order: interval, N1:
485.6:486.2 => 3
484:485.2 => 7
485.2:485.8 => 3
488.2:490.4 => 12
